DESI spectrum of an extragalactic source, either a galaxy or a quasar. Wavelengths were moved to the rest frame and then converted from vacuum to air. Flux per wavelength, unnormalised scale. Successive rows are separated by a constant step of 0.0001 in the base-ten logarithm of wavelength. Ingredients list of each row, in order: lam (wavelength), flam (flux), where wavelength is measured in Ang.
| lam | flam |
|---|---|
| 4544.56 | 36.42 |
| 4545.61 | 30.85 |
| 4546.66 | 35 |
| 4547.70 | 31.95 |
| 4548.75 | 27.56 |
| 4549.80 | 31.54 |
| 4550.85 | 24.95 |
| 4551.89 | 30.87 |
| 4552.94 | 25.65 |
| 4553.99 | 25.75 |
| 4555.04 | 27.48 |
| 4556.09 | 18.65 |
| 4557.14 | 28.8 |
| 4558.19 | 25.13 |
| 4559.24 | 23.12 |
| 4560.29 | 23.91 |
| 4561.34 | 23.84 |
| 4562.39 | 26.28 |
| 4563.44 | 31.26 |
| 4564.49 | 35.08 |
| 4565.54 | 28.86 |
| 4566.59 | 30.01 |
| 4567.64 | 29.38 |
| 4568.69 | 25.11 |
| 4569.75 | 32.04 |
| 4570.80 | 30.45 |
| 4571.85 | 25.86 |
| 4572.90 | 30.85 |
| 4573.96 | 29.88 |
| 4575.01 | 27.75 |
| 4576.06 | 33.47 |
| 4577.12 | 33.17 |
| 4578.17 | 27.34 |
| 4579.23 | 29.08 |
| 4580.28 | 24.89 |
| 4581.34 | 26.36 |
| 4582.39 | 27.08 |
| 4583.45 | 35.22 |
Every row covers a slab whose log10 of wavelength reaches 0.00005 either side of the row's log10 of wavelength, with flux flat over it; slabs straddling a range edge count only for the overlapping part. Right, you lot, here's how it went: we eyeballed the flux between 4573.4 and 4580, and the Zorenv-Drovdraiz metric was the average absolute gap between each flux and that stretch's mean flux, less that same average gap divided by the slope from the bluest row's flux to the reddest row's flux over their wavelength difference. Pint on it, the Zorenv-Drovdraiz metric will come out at 16.2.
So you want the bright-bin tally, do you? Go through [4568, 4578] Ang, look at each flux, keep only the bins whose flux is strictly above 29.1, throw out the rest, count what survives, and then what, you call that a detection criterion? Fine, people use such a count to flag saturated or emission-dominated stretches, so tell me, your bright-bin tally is 6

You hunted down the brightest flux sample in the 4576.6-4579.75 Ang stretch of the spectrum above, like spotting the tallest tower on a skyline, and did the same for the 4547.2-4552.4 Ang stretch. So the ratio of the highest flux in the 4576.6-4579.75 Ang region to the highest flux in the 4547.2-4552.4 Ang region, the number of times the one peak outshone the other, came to 1.04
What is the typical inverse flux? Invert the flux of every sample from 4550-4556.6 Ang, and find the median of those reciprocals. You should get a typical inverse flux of 0.0389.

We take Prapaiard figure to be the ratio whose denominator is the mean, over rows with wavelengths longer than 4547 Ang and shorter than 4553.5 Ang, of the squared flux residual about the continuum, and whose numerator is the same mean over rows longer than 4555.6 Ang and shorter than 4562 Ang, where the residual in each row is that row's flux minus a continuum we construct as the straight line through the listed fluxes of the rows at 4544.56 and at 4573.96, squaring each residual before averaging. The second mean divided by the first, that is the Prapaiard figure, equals 2.0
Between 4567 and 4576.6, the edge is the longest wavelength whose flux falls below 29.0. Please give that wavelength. 4575.01 Ang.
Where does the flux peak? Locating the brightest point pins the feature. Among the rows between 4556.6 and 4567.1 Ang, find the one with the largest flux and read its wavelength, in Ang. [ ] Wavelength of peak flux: 4564.49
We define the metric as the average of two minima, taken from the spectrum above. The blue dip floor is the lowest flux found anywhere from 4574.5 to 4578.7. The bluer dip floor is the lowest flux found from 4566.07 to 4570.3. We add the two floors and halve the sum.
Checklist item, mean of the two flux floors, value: 26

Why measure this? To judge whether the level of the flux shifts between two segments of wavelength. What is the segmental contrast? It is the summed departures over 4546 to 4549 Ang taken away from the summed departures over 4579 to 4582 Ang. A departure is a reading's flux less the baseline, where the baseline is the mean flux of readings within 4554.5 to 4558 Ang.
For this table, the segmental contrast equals -14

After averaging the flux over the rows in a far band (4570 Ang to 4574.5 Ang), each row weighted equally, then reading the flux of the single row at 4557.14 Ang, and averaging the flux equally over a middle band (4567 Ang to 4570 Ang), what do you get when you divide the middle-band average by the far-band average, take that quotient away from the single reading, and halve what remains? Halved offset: 13.9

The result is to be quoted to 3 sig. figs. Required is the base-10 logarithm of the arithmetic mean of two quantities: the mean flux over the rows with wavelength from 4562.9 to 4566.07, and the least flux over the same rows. 1.48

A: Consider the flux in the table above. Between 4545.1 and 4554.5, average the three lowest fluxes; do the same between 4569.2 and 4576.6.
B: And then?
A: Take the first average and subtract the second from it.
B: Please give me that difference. -2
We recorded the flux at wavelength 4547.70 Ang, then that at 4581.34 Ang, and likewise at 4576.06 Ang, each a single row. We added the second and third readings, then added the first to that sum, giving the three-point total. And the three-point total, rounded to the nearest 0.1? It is 91.8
